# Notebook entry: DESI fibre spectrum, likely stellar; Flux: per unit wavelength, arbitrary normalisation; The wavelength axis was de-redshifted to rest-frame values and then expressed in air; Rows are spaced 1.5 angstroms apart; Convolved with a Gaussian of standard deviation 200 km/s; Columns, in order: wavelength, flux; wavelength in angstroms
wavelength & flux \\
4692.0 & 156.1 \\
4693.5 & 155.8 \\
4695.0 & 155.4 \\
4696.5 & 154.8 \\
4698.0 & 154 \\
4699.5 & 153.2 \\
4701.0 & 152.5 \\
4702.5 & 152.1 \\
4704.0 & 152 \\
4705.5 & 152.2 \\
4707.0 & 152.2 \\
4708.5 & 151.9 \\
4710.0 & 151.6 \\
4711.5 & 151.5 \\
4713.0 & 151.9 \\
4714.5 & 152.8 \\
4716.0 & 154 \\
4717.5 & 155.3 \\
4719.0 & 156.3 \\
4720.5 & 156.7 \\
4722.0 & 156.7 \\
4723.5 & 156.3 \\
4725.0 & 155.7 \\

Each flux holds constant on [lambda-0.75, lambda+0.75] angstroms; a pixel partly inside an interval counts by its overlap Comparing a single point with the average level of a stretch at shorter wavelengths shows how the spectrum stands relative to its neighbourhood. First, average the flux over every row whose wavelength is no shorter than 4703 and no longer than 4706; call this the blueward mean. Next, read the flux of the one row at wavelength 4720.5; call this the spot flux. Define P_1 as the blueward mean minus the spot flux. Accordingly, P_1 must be -4.6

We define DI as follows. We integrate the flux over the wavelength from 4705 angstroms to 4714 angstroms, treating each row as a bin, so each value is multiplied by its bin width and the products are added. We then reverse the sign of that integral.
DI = -1367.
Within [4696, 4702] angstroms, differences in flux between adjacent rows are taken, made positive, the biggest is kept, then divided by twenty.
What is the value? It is 0.040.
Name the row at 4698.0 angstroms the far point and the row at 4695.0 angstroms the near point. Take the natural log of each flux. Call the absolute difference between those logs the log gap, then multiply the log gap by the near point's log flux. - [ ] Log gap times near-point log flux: 0.046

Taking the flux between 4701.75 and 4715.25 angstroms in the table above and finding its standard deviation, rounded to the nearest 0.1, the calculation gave 0.4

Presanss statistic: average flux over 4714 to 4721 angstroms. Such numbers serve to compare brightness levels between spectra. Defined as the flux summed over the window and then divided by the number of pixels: 155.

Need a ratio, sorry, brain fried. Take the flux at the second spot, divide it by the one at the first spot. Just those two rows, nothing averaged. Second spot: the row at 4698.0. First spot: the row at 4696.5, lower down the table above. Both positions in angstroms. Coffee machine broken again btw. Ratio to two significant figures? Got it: 0.99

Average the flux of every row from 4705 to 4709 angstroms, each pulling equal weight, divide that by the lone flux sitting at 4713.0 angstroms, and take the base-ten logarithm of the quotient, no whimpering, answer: 0.001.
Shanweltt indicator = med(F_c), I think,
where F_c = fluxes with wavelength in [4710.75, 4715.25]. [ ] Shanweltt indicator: 152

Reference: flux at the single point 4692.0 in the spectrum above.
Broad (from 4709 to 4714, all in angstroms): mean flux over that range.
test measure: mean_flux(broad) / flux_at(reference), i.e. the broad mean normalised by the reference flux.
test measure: 0.97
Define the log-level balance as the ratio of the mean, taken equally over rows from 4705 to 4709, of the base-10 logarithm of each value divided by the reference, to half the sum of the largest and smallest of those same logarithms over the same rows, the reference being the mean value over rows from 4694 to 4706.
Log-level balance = 1.0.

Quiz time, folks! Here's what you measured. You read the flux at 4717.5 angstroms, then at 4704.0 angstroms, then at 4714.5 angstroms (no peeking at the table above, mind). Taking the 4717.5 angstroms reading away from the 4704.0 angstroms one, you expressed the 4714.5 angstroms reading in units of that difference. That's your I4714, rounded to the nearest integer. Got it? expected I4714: -46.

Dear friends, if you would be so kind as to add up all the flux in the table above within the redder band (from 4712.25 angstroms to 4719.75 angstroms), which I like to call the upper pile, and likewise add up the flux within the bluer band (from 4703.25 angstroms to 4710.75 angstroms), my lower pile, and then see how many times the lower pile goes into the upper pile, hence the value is 1.01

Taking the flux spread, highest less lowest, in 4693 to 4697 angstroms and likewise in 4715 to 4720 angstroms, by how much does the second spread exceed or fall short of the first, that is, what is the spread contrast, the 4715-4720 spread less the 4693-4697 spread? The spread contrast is 1.3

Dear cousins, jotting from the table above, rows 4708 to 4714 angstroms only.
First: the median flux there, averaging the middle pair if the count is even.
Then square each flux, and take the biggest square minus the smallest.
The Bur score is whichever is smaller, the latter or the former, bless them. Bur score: 121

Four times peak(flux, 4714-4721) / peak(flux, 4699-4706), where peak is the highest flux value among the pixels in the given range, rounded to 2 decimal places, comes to 4.09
